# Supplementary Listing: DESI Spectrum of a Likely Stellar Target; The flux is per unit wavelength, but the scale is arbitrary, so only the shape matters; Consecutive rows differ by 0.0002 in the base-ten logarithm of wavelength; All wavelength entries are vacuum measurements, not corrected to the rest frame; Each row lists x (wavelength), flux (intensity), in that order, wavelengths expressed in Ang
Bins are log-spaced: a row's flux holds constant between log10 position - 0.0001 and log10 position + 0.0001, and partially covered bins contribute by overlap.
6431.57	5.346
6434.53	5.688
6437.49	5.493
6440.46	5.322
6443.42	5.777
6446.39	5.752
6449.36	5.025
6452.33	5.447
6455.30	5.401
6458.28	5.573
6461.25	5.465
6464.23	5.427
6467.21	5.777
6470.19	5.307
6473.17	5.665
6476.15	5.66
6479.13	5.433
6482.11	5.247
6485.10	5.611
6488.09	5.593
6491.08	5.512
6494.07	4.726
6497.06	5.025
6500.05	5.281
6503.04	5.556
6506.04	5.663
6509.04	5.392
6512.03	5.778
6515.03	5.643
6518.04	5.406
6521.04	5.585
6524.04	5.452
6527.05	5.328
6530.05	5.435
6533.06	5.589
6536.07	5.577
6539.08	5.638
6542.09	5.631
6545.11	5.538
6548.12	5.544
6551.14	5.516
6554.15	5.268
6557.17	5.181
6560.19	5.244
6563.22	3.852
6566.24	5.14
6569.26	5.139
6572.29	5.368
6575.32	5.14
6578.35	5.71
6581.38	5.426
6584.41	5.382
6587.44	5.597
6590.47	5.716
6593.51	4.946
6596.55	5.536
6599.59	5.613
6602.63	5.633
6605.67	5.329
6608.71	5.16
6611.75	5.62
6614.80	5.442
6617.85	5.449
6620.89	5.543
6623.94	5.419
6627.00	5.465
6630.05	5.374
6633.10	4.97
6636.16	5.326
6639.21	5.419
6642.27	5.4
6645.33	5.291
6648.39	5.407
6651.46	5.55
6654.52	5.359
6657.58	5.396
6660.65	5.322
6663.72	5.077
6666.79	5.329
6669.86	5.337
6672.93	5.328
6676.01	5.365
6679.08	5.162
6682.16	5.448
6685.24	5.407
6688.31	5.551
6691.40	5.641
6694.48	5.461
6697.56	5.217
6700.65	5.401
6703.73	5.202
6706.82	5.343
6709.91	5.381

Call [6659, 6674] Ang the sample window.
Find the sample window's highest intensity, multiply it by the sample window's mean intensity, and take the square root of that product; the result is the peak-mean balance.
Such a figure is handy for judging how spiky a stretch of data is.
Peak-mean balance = 5.31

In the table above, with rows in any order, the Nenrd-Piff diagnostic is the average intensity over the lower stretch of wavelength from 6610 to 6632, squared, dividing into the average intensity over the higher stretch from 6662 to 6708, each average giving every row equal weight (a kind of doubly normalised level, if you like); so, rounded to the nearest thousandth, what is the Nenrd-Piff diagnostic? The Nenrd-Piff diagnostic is 0.179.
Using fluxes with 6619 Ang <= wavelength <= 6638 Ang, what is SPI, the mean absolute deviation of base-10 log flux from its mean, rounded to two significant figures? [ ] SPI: 0.011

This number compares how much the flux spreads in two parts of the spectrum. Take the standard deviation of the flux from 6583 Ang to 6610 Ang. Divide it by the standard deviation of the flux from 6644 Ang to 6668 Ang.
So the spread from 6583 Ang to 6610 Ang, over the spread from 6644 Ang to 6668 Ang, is 1.9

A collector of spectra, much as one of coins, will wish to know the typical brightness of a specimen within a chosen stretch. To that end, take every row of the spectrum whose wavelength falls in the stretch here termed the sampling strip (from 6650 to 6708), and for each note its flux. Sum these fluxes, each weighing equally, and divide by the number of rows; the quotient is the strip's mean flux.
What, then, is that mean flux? 5.36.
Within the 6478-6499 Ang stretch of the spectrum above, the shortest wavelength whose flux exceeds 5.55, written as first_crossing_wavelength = 6485.10 Ang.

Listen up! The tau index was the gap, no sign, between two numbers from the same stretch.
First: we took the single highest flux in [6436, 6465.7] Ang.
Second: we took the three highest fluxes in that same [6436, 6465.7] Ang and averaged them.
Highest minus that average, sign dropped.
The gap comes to 0.08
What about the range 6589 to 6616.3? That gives 0.06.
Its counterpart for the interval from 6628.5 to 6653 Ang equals 0.09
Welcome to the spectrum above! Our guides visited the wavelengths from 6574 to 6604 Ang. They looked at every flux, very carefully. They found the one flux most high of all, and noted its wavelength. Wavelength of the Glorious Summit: 6590.47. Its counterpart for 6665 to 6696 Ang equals 6691.40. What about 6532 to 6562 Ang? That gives 6539.08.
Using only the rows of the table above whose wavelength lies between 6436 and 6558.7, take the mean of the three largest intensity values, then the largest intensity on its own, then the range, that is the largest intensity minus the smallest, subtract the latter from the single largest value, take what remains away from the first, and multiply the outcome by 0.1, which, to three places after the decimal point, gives 0.105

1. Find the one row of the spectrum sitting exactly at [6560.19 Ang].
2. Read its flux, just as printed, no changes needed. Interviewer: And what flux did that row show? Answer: 5.244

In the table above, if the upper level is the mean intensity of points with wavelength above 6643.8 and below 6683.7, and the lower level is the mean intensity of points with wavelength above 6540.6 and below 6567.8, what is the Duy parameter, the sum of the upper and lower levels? 10.5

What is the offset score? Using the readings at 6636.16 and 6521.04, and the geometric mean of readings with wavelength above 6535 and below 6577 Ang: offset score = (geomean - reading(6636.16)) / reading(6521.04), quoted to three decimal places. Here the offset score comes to -0.014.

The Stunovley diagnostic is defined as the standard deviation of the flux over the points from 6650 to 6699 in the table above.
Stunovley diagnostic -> 0.14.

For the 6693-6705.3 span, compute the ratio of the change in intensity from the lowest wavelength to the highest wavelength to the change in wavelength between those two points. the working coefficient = -0.028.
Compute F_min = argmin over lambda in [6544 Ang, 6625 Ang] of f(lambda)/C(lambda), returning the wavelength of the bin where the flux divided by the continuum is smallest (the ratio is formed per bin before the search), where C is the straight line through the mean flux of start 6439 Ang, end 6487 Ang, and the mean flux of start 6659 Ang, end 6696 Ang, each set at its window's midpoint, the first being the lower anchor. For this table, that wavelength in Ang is 6563.22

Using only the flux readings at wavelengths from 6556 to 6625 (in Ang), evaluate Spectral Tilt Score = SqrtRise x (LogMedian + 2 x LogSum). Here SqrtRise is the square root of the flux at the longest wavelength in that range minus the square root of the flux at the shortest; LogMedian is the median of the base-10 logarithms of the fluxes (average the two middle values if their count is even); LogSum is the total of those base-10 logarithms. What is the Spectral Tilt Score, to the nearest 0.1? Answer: 1.8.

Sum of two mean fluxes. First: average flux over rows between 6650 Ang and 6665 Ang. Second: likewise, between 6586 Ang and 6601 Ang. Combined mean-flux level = 10.82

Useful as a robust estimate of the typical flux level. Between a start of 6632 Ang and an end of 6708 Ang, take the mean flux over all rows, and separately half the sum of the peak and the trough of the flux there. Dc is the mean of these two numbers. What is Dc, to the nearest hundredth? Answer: 5.33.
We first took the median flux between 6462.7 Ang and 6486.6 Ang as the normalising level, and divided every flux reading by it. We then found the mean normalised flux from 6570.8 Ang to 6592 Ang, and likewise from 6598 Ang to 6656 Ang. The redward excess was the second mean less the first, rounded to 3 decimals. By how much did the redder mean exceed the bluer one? -0.012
